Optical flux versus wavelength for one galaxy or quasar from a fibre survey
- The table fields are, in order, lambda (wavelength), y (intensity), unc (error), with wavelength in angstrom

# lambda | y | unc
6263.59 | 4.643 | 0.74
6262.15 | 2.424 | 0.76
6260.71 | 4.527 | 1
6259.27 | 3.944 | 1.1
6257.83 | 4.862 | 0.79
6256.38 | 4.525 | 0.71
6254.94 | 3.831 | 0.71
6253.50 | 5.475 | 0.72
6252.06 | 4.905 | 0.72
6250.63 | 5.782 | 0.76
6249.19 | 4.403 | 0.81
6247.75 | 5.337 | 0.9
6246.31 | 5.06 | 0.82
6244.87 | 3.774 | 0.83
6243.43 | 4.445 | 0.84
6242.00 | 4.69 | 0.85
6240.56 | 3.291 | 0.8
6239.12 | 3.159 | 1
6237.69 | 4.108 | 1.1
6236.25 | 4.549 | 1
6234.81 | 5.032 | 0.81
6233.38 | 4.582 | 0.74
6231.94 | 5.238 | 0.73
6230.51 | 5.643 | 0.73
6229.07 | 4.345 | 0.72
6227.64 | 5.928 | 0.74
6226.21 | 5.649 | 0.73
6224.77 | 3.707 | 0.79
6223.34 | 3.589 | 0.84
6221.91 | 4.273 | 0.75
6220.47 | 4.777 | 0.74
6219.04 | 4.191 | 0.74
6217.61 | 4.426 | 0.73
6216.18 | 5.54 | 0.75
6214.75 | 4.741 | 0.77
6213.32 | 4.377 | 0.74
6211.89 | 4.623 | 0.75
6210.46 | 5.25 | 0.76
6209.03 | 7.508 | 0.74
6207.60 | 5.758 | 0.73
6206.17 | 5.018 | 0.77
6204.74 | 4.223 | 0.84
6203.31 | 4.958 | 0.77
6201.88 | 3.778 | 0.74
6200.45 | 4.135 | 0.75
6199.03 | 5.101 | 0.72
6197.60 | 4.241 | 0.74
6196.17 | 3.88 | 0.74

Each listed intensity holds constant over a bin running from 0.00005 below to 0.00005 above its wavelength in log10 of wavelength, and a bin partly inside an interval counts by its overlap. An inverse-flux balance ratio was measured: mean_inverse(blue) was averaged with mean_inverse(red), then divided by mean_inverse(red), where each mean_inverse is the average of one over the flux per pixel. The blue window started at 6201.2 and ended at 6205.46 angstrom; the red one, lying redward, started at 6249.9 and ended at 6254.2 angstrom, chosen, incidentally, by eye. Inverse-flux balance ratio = 1.13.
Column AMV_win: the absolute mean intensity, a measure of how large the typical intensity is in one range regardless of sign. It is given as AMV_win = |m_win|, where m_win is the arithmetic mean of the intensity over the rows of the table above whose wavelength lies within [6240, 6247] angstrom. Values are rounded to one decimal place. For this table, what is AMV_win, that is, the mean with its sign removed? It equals 4.3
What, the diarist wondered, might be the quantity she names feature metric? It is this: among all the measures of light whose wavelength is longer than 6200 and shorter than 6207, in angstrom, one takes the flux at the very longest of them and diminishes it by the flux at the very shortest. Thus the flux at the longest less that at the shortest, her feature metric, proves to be 0.9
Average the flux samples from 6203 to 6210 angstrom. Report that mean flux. 5.5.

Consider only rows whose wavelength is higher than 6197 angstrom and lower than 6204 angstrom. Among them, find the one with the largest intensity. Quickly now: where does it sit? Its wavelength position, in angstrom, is 6199.03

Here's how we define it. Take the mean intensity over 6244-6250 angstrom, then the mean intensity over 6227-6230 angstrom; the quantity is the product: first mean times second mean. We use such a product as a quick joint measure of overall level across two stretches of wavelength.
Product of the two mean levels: 23.9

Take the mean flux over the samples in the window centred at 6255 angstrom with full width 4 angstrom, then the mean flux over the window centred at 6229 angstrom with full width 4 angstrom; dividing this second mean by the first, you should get 1.15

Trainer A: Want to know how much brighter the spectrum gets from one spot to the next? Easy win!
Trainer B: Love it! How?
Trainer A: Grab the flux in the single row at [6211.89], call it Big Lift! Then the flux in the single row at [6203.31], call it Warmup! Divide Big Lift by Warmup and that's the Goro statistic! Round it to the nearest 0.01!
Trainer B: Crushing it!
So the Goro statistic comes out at 0.93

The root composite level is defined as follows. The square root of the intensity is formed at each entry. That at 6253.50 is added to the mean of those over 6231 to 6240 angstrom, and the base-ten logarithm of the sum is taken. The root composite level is 0.648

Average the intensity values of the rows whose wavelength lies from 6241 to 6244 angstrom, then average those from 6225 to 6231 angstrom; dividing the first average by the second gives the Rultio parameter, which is 0.85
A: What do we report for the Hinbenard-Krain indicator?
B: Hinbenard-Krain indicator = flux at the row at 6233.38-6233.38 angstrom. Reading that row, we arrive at 4.582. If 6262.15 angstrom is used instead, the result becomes 2.424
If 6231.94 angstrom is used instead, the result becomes 5.238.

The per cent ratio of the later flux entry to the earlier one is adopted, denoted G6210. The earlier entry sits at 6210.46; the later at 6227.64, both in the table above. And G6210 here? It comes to 113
